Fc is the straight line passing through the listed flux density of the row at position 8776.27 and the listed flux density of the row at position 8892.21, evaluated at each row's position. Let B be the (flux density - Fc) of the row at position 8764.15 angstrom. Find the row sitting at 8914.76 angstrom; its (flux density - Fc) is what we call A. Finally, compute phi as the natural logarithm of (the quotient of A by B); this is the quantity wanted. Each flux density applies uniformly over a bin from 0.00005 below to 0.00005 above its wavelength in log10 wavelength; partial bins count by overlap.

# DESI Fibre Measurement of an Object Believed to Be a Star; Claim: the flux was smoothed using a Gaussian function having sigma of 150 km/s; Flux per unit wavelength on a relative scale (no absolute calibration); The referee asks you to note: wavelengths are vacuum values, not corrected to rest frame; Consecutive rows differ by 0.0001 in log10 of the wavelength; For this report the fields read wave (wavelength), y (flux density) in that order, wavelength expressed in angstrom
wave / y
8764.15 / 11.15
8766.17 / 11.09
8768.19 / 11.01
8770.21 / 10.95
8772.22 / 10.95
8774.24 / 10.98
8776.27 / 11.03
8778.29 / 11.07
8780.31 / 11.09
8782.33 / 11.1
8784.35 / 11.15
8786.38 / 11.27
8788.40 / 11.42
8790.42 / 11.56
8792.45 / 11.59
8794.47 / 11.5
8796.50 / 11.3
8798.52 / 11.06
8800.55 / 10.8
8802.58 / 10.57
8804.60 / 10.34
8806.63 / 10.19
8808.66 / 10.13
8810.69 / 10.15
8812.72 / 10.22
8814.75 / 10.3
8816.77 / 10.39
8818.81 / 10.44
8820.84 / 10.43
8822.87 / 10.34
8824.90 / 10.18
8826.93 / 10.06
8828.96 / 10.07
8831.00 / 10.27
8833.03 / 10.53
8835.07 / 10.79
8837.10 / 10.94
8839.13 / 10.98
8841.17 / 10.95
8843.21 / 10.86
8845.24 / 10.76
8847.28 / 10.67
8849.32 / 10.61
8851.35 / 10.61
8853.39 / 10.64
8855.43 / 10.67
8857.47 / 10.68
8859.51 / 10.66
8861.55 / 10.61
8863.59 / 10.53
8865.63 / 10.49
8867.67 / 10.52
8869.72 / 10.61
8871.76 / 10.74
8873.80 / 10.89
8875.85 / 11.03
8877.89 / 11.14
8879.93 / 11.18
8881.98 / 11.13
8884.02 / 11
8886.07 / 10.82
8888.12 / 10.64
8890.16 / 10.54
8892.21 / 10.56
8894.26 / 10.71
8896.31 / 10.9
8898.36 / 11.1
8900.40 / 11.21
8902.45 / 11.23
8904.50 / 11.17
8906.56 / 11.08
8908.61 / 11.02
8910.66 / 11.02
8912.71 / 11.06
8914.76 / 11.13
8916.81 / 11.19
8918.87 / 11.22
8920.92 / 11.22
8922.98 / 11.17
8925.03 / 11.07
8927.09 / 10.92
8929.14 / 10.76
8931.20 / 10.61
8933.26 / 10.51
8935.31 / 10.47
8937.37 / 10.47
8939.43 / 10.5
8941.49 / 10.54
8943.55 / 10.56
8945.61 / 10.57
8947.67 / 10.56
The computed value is 2.2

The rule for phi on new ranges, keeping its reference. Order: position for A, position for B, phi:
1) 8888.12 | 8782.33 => -0.4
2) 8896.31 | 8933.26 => 1.1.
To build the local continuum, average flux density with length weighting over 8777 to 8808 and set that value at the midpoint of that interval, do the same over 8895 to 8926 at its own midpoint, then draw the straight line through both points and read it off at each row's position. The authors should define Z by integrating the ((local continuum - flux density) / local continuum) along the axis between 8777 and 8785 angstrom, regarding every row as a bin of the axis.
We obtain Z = -0.03 angstrom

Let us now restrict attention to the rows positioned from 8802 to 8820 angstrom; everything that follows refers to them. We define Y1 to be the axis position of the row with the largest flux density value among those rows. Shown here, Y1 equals 8802.58 angstrom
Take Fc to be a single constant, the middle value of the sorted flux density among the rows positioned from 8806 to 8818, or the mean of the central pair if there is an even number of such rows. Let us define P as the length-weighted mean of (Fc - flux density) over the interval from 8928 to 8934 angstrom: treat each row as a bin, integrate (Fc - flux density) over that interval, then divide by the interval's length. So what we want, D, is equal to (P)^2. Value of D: 0.19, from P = -0.4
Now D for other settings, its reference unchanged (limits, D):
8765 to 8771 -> 0.67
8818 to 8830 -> 0.00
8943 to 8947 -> 0.13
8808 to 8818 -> 0.00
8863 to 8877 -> 0.24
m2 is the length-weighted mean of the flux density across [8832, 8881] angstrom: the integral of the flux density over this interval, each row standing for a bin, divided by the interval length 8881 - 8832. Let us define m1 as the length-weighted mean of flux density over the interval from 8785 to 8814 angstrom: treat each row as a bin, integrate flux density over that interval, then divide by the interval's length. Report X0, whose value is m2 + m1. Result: 21.6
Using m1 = 10.9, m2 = 10.8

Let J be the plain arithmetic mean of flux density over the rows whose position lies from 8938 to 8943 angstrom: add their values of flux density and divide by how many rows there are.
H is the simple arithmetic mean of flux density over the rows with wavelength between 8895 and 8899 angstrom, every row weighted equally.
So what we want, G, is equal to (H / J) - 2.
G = -0.95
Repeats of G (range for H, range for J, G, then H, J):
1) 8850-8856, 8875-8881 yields -1.04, 10.6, 11.1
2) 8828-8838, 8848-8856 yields -1.01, 10.5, 10.6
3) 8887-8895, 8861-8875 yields -1.00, 10.6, 10.6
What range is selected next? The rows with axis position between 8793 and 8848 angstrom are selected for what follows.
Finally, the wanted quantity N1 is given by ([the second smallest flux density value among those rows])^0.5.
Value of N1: 3.17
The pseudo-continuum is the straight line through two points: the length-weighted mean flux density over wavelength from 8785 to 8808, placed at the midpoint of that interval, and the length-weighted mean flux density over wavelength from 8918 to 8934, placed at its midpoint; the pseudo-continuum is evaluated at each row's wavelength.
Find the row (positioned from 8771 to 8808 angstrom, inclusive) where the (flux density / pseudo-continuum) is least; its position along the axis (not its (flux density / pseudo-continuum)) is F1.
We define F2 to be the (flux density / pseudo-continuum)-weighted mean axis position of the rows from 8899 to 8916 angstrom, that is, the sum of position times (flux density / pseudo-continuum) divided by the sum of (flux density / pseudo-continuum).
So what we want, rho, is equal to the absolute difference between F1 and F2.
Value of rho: 100.9 angstrom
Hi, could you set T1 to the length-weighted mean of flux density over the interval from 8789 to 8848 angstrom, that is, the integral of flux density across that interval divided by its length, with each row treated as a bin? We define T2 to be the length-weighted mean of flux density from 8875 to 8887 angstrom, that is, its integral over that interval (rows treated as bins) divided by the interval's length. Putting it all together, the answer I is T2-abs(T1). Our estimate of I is 0.42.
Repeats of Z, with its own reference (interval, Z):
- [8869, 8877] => 0.19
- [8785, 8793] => -0.28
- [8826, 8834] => 0.61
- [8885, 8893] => 0.33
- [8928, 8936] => 0.38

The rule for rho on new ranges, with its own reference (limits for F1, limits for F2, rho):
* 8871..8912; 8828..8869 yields 41.8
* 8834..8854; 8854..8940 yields 48.2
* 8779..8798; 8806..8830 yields 37.5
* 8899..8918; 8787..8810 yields 110.4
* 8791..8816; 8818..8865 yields 32.7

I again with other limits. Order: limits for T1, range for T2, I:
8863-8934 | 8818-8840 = -0.46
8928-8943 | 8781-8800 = 0.76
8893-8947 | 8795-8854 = -0.35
